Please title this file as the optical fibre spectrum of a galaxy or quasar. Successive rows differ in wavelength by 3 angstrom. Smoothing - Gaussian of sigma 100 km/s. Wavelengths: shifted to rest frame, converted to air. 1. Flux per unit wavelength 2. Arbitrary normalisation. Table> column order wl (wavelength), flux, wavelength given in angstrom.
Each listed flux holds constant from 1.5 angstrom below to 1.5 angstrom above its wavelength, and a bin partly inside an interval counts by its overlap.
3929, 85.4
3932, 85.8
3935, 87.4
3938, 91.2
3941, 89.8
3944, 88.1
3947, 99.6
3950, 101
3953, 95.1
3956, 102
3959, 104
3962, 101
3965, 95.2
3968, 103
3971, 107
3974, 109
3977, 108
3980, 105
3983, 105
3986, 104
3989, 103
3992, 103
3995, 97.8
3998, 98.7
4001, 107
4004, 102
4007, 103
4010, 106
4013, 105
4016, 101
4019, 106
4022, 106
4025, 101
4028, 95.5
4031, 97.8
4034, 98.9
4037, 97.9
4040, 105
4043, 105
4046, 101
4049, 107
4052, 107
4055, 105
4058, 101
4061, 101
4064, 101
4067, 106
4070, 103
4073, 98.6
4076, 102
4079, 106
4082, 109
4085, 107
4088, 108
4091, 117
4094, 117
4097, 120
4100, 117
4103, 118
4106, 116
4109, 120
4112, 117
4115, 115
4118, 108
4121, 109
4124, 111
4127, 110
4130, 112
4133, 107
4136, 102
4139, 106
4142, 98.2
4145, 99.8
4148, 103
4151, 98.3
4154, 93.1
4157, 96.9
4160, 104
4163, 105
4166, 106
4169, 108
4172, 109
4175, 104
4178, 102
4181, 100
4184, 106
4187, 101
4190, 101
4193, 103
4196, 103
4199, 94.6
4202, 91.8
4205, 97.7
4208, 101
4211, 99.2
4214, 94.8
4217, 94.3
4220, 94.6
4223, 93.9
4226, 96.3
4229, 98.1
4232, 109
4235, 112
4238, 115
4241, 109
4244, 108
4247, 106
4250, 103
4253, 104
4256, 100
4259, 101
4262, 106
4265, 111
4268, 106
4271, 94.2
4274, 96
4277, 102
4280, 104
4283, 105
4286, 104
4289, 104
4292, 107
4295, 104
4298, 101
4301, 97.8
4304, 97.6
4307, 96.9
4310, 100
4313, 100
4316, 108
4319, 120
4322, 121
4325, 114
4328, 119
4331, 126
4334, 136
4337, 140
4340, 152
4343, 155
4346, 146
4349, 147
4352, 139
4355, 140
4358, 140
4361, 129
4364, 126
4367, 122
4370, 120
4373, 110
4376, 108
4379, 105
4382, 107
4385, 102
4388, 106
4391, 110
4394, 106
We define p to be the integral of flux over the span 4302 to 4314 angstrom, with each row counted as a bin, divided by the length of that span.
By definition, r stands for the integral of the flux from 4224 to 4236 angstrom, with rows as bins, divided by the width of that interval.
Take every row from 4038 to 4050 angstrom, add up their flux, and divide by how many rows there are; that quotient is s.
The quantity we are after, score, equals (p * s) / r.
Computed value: 100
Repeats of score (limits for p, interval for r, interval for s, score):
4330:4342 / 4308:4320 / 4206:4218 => 128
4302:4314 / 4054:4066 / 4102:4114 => 114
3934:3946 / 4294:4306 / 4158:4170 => 95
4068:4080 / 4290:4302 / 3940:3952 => 94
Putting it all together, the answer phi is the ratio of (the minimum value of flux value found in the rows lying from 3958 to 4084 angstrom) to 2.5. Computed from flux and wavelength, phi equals 38.1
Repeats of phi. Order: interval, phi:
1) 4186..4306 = 36.7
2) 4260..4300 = 37.7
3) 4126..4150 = 39.3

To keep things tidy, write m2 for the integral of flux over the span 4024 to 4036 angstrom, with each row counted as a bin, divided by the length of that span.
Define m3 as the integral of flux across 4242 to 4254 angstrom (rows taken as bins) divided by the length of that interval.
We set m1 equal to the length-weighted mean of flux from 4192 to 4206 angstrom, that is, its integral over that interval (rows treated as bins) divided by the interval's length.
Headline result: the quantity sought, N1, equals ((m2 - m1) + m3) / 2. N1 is 53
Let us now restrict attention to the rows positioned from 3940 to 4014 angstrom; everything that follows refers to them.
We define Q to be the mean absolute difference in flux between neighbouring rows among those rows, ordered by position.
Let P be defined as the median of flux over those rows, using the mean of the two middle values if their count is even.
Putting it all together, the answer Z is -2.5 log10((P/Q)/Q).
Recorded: -2.4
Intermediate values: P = 103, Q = 3.4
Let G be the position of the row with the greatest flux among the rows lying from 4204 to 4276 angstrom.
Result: 4238 angstrom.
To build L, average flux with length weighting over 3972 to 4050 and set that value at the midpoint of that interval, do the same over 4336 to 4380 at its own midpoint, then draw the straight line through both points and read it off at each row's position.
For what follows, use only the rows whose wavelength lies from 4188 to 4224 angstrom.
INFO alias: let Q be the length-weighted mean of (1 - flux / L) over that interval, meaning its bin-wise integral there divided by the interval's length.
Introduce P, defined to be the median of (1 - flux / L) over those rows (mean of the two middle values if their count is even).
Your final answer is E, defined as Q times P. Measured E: 0.035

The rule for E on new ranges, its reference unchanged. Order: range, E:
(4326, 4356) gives 0.005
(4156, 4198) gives 0.014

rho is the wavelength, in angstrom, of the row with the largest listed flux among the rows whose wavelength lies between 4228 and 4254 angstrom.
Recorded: 4238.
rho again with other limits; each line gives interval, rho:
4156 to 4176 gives 4172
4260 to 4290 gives 4265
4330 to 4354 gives 4343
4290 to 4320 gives 4319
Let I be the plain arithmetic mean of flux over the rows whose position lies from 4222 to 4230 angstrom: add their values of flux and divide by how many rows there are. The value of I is 96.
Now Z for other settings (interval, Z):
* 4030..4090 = -2.9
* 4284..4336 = -2.0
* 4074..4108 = -2.9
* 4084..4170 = -2.5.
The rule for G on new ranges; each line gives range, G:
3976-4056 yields 3977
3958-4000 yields 3974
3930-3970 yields 3959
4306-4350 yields 4343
